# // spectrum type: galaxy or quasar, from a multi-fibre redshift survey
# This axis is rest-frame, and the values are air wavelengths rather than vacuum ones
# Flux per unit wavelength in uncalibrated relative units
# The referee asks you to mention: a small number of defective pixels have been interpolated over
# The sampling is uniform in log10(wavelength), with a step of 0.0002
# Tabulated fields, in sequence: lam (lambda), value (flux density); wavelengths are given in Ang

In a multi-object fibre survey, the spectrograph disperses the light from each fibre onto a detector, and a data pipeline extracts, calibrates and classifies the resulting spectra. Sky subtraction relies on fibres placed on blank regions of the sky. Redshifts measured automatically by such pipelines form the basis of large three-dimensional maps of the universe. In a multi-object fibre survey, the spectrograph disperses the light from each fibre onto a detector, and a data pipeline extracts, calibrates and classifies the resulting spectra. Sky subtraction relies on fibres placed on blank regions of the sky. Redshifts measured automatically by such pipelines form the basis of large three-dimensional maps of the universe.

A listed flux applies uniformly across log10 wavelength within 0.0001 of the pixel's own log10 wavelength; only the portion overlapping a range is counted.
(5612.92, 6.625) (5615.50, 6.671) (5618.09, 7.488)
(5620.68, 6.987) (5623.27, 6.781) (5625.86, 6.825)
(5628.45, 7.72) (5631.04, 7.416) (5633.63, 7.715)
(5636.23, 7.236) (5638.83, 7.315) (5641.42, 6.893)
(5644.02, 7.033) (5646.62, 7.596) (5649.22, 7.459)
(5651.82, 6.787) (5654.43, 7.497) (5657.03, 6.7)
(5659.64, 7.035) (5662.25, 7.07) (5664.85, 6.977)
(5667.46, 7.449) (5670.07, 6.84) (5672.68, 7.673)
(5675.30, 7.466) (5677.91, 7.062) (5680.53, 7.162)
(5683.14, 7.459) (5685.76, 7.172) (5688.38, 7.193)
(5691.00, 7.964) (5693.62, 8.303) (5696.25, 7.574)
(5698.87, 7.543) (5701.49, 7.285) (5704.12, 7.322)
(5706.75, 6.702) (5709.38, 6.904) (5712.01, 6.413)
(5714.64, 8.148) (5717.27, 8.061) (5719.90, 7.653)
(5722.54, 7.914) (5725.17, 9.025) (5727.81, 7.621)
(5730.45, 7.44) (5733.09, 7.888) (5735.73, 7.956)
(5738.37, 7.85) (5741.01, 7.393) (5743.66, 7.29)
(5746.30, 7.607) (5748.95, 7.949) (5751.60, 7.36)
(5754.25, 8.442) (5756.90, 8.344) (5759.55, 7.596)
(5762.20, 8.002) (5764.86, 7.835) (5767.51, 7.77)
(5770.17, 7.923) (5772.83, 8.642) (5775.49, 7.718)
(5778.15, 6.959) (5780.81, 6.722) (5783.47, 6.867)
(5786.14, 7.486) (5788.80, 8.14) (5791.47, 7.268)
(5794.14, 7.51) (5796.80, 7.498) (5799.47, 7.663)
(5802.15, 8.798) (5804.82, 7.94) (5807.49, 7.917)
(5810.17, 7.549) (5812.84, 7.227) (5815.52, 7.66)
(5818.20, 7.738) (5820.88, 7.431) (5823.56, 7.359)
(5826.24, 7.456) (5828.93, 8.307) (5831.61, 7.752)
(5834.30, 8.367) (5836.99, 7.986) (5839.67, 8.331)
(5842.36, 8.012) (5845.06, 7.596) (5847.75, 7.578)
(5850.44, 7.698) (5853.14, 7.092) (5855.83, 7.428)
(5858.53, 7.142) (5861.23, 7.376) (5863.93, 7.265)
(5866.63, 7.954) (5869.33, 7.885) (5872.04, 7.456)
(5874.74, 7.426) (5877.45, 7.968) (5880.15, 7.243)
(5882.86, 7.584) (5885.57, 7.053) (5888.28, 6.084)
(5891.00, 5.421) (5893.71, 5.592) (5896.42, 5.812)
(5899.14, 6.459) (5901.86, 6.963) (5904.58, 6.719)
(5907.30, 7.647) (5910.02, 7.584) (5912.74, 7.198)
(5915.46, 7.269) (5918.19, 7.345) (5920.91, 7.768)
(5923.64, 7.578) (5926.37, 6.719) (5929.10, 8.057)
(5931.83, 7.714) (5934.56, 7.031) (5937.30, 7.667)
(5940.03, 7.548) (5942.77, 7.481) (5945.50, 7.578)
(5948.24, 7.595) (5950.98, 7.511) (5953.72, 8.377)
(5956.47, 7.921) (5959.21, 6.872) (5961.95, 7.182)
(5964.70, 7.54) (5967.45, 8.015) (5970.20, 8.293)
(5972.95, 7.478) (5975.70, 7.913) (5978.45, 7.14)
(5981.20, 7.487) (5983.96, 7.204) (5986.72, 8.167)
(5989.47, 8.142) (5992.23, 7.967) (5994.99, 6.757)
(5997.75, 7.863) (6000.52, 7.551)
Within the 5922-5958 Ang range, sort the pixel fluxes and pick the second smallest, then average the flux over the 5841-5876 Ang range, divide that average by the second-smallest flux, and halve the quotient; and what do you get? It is 0.54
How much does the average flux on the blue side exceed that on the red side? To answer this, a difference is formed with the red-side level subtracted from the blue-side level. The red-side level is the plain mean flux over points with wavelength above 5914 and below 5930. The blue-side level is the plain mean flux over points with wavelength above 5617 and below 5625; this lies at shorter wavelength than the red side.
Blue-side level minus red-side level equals -0.4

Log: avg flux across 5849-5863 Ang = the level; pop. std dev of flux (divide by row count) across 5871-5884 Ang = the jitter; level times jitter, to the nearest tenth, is 1.8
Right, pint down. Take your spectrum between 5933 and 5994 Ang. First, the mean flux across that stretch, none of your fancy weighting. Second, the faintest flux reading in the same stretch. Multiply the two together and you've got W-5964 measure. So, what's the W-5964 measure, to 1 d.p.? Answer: 52.5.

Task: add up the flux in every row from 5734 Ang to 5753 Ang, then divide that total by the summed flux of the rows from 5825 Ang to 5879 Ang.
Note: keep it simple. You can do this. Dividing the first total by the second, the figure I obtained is 0.35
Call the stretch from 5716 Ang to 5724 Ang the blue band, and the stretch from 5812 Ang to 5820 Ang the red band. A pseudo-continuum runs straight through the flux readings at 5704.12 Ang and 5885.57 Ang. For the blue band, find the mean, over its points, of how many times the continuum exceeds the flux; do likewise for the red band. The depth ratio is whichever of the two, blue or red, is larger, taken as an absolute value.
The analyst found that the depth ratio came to 0.95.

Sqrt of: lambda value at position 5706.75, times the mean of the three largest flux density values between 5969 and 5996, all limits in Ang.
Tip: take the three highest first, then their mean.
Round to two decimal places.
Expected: 7.41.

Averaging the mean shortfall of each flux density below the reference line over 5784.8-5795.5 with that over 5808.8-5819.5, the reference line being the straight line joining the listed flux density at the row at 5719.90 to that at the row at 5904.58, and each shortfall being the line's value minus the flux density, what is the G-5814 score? -0.34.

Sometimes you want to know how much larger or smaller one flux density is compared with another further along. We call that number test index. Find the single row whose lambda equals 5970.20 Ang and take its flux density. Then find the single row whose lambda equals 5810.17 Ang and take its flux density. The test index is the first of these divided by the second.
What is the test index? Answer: 1.10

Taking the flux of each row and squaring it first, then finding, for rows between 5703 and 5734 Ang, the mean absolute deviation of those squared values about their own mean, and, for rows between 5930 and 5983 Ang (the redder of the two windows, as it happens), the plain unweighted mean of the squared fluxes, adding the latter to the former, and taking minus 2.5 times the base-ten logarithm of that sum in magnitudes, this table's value -4.55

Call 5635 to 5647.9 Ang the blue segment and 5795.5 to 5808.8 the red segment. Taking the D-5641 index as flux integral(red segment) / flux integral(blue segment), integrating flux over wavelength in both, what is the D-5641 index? 1.14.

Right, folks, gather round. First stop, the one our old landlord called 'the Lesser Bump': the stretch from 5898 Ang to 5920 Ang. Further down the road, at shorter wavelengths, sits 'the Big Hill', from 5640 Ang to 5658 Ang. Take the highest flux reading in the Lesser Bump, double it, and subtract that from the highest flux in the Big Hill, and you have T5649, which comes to -7.7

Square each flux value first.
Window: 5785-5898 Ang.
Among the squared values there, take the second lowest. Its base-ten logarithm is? 1.50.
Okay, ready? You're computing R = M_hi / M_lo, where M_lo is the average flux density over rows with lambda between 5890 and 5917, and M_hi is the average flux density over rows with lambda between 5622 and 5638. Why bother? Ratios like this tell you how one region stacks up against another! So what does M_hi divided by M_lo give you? 1.09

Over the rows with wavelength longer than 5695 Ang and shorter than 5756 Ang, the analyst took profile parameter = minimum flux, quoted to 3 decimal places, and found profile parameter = 6.413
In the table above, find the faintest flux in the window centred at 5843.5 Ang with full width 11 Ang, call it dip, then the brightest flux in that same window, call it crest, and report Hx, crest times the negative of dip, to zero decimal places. -63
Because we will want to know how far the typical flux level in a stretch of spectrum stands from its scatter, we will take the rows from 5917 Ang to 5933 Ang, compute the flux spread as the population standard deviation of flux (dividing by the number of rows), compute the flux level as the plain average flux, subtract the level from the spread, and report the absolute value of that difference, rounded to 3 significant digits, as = 7.11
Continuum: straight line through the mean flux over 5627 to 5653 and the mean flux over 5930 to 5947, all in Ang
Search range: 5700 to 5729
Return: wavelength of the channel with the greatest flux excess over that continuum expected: 5725.17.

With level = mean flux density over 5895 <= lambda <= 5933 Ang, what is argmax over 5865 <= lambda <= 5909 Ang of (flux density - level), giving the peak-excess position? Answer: 5877.45 Ang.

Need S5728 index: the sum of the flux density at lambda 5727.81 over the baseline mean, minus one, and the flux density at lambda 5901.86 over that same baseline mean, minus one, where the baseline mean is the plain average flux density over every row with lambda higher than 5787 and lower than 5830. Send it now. -0.11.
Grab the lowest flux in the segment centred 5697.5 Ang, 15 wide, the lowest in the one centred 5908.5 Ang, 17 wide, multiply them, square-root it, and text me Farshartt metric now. 7.00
